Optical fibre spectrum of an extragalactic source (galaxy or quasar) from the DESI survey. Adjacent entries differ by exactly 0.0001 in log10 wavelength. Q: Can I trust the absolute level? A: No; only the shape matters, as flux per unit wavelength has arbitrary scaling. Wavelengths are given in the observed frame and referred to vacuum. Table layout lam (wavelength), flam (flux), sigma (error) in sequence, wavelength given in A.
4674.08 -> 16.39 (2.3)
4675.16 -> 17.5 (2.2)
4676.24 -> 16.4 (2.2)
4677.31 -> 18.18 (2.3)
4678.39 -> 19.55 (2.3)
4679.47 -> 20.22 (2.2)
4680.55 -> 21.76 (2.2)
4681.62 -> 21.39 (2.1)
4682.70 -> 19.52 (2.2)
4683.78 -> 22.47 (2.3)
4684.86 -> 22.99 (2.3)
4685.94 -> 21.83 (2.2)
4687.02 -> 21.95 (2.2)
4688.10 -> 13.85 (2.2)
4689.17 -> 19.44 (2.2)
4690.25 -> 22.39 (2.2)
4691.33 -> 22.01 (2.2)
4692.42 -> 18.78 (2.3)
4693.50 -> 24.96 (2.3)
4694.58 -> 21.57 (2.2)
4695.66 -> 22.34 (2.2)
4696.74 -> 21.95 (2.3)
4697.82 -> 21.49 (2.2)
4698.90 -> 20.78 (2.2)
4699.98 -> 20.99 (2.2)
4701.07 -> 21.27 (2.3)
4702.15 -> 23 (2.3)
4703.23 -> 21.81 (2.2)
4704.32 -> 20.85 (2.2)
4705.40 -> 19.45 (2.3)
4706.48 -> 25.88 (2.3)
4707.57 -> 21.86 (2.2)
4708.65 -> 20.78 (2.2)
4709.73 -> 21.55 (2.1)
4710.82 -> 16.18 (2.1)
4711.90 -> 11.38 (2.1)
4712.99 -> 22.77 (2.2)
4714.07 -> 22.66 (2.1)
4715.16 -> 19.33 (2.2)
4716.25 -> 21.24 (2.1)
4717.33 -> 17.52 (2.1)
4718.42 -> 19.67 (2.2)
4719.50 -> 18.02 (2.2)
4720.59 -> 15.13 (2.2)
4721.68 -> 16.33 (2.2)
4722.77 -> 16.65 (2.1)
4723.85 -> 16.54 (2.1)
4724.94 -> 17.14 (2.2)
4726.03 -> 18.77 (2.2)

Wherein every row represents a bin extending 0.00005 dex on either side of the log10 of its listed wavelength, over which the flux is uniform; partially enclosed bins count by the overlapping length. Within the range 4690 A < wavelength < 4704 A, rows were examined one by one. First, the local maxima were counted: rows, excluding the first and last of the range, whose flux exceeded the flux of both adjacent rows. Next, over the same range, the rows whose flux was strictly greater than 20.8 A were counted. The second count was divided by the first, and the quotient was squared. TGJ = 13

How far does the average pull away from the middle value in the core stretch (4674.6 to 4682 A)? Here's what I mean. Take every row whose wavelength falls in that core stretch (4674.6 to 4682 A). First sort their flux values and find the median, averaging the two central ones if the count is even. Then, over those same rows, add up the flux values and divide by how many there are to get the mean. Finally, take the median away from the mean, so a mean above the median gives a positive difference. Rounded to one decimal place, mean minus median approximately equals -0.3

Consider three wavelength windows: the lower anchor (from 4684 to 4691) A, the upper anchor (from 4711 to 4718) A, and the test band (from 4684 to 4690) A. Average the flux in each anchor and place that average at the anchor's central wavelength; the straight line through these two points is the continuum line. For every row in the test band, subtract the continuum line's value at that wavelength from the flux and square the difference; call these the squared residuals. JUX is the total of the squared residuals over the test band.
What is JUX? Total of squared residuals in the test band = 54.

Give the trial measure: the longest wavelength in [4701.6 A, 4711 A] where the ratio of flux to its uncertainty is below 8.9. 4710.82 A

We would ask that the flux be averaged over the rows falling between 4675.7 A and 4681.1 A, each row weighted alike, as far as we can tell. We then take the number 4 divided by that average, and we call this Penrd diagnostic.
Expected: 0.208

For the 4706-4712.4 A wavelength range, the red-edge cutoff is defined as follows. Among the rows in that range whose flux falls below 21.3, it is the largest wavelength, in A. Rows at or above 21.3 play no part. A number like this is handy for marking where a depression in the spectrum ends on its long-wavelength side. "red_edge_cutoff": 4711.90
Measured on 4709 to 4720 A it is 4719.50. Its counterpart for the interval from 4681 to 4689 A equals 4688.10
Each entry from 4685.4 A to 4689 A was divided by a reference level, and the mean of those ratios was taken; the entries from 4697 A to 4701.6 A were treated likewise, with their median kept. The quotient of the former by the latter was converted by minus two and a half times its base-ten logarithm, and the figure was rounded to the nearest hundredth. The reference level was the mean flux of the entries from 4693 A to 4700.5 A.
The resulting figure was 0.10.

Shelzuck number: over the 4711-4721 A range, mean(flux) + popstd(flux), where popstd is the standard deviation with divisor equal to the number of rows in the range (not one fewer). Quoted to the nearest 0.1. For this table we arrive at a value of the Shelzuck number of 22.1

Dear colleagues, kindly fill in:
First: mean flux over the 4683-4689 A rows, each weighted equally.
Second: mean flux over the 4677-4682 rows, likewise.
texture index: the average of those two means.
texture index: 20.4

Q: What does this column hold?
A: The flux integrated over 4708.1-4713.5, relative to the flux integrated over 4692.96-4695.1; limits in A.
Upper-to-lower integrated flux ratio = 2.0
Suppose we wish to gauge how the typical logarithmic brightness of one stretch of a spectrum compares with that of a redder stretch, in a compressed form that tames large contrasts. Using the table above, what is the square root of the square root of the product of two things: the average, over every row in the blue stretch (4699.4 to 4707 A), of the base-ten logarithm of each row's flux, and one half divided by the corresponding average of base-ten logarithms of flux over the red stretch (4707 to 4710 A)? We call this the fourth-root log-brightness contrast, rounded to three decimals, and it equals 0.842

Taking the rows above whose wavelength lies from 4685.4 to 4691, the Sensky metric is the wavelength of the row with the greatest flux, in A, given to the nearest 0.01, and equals 4690.25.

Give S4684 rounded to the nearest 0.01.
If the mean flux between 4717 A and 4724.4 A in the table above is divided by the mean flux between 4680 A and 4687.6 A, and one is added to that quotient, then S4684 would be 1.79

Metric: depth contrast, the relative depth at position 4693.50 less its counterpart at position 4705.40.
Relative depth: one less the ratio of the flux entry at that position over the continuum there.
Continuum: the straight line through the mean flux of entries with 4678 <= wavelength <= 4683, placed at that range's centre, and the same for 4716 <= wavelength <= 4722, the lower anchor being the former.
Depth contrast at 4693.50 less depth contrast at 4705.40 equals -0.24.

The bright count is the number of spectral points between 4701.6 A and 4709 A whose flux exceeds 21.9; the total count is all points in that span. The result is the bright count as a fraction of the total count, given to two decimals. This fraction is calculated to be 0.29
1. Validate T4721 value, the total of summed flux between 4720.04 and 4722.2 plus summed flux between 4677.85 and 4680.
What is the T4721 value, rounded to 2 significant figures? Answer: 71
